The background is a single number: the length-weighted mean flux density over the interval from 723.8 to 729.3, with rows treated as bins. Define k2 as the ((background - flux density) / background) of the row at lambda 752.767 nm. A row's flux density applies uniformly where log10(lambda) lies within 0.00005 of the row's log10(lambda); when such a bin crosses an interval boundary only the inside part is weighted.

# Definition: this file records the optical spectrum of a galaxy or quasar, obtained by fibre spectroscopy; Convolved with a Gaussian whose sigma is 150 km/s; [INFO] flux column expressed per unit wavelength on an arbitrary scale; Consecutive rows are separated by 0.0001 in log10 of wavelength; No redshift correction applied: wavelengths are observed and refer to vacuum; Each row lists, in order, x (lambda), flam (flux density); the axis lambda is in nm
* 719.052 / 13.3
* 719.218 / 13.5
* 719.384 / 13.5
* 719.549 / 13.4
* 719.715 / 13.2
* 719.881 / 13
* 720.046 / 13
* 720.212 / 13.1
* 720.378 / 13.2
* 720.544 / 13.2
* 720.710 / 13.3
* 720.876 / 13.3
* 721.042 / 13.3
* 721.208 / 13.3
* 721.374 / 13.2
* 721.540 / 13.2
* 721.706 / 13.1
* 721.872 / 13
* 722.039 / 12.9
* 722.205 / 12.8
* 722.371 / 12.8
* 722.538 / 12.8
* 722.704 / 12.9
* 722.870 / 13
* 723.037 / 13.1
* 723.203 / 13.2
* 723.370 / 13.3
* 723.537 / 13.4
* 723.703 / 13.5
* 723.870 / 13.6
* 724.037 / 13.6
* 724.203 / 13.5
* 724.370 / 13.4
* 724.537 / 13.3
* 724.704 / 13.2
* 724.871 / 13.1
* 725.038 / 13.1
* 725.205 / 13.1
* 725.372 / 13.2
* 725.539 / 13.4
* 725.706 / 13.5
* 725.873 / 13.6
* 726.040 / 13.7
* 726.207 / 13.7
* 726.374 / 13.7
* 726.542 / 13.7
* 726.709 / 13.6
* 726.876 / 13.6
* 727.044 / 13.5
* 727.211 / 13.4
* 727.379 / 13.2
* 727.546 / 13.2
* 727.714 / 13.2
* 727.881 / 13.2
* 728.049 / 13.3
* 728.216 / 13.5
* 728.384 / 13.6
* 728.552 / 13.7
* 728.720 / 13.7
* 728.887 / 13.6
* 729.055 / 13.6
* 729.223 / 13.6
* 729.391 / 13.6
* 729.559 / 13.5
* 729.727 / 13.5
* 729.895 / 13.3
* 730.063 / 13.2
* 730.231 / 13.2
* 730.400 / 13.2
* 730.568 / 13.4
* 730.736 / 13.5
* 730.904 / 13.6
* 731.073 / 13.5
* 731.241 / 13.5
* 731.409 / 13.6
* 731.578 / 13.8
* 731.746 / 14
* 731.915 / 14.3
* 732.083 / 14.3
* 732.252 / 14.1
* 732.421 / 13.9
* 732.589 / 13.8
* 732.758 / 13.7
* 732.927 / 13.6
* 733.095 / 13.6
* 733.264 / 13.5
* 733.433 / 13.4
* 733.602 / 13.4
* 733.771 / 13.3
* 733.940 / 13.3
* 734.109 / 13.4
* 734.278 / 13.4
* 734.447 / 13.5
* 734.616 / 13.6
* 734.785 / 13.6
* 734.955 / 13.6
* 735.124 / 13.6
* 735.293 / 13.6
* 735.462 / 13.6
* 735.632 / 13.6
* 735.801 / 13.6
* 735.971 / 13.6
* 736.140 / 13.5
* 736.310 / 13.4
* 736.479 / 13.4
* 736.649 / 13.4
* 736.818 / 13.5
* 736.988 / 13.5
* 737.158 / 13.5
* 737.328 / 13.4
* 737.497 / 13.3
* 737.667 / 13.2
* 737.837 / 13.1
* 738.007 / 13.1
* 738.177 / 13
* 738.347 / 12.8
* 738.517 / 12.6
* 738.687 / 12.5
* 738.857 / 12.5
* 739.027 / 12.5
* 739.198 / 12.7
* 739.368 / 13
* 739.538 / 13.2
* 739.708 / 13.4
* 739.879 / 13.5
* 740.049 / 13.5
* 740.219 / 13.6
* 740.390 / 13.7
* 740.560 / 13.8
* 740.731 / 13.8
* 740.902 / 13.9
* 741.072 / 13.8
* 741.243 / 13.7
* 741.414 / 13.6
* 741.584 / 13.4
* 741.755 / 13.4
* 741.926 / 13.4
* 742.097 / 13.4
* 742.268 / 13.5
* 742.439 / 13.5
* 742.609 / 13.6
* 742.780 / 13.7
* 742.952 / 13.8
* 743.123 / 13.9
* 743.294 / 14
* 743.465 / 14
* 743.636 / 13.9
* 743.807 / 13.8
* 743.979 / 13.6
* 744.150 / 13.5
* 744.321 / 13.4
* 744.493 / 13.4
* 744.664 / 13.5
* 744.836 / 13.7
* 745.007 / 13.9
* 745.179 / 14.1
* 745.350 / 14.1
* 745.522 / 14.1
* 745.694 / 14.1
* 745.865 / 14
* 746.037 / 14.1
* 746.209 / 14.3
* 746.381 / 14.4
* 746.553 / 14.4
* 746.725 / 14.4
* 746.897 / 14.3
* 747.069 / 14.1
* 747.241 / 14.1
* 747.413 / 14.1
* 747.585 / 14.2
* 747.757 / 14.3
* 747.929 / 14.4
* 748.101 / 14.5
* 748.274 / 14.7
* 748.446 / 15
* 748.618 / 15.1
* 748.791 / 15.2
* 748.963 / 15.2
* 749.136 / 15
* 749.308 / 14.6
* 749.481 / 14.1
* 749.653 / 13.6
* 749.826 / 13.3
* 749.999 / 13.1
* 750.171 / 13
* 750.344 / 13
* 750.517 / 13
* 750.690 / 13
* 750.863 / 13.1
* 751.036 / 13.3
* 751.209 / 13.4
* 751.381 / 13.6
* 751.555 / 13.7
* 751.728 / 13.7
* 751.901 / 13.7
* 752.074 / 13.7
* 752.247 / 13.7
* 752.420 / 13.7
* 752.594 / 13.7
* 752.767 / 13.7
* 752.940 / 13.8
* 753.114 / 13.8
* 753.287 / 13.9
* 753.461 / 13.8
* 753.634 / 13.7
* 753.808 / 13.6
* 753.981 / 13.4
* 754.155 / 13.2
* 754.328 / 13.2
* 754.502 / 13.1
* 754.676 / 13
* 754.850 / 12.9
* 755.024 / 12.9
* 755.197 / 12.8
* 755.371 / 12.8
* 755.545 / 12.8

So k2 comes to -0.02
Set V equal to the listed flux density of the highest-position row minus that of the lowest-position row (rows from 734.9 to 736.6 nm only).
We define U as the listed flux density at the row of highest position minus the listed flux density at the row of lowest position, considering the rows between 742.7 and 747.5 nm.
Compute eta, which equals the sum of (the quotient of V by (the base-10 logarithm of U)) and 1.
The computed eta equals 1.50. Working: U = 0.4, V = -0.2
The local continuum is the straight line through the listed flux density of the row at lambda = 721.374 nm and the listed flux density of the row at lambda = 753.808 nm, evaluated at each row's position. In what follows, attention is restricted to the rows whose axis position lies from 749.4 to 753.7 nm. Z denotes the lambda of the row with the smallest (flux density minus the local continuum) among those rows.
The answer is 750.690 nm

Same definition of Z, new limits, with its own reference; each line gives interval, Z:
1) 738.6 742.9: 739.027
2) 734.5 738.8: 738.687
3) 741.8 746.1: 744.493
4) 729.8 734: 730.400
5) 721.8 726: 722.538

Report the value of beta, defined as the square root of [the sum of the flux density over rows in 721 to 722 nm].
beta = 8.9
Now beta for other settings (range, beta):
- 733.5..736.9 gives 16.4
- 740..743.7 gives 17.3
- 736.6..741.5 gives 19.6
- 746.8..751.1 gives 18.7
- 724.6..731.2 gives 22.9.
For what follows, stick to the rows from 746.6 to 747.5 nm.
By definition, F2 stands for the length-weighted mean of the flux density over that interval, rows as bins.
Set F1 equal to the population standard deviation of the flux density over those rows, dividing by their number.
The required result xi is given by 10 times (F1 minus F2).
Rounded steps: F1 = 0.126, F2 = 14.2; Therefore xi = -140.8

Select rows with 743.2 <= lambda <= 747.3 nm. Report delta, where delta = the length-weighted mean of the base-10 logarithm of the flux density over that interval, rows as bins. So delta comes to 1.14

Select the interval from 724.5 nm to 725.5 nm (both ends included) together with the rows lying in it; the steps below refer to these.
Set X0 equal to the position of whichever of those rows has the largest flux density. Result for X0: 724.537 nm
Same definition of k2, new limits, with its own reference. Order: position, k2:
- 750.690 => 0.03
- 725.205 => 0.03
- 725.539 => 0.00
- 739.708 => 0.00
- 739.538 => 0.02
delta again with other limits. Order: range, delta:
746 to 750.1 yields 1.16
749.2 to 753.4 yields 1.13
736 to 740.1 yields 1.12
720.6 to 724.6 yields 1.12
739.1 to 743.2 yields 1.13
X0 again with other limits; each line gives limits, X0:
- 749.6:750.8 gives 749.653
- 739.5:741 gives 740.902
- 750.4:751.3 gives 751.209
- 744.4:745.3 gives 745.179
